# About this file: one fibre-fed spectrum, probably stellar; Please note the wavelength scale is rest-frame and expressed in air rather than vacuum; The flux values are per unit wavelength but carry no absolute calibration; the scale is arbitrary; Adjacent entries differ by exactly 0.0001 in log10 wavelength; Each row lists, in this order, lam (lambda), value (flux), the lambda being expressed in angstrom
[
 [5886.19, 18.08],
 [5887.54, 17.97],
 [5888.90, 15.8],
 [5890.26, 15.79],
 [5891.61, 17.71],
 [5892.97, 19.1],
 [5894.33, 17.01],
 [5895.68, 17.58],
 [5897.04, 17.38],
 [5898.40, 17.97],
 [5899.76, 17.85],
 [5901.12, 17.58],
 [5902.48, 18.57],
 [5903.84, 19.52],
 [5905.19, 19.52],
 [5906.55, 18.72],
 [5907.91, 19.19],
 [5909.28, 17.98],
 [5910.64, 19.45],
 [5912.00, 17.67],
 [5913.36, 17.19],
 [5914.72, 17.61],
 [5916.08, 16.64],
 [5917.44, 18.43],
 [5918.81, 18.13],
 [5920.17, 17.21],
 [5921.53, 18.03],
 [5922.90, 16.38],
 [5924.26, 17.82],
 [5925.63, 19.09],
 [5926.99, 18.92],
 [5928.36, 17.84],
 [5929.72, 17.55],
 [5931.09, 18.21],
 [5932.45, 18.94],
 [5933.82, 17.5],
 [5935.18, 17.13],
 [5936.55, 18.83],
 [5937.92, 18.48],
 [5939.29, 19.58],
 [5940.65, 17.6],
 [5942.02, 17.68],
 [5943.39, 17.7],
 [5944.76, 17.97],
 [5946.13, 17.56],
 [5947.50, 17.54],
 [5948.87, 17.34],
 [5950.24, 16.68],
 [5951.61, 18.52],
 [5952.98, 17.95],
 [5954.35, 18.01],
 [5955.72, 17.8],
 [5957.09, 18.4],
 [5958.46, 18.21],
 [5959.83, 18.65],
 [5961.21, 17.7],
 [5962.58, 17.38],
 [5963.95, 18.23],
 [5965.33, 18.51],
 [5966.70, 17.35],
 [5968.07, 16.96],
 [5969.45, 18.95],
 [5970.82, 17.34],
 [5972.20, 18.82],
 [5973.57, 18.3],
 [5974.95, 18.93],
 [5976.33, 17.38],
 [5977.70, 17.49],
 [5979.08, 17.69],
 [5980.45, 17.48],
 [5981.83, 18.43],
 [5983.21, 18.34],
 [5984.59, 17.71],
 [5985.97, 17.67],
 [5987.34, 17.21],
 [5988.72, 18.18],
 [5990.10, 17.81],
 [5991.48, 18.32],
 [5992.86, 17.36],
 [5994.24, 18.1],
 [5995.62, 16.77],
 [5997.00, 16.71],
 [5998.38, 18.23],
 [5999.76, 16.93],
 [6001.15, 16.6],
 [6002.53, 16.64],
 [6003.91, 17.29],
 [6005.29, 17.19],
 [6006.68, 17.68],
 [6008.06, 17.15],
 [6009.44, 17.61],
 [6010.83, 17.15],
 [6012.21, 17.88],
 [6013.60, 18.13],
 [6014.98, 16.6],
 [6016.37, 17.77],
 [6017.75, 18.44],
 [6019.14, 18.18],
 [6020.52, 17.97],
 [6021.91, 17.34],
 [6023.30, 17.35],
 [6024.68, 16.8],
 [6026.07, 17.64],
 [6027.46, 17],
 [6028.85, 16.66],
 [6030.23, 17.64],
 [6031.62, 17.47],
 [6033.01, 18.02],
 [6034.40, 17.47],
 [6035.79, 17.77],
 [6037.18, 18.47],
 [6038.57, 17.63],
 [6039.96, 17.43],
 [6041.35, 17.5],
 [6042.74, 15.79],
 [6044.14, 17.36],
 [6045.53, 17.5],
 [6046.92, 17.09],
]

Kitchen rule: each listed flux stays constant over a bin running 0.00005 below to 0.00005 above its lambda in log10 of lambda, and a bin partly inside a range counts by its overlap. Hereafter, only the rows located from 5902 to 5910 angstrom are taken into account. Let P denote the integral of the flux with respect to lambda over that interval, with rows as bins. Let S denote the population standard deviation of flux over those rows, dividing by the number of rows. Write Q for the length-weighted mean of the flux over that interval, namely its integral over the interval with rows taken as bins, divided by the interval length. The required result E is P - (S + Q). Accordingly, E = 132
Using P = 151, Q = 18.9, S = 0.55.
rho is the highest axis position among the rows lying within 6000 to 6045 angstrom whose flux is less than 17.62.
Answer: 6044.14 angstrom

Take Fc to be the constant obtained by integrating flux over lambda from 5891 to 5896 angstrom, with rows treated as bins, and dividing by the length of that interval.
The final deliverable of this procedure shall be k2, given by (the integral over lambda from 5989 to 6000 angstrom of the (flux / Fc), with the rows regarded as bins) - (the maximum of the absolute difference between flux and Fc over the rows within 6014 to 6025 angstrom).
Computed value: 9.5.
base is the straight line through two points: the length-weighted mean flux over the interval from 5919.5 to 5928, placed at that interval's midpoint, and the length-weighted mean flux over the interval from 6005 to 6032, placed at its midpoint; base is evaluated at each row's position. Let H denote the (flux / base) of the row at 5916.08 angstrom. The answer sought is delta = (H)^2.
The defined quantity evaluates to 0.86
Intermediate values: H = 0.93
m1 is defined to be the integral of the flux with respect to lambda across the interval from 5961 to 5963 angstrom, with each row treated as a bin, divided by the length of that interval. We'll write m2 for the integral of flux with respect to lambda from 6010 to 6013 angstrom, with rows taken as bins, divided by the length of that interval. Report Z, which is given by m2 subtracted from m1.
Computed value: 0.1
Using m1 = 17.5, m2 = 17.5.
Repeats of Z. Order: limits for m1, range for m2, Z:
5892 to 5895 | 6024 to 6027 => 0.8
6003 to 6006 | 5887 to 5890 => 0.5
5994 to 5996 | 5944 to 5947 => -0.3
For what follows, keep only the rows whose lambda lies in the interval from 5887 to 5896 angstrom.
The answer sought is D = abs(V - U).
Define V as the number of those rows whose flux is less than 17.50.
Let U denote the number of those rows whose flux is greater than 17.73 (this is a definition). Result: 1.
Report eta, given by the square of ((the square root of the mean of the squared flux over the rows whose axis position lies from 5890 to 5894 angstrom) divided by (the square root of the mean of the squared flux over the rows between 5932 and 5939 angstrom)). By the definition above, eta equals 0.93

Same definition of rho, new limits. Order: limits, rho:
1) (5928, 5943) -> 5940.65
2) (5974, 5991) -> 5987.34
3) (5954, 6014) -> 6010.83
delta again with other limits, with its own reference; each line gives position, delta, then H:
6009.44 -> 1.01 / 1.00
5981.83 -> 1.09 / 1.04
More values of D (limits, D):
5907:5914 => 2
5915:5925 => 1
